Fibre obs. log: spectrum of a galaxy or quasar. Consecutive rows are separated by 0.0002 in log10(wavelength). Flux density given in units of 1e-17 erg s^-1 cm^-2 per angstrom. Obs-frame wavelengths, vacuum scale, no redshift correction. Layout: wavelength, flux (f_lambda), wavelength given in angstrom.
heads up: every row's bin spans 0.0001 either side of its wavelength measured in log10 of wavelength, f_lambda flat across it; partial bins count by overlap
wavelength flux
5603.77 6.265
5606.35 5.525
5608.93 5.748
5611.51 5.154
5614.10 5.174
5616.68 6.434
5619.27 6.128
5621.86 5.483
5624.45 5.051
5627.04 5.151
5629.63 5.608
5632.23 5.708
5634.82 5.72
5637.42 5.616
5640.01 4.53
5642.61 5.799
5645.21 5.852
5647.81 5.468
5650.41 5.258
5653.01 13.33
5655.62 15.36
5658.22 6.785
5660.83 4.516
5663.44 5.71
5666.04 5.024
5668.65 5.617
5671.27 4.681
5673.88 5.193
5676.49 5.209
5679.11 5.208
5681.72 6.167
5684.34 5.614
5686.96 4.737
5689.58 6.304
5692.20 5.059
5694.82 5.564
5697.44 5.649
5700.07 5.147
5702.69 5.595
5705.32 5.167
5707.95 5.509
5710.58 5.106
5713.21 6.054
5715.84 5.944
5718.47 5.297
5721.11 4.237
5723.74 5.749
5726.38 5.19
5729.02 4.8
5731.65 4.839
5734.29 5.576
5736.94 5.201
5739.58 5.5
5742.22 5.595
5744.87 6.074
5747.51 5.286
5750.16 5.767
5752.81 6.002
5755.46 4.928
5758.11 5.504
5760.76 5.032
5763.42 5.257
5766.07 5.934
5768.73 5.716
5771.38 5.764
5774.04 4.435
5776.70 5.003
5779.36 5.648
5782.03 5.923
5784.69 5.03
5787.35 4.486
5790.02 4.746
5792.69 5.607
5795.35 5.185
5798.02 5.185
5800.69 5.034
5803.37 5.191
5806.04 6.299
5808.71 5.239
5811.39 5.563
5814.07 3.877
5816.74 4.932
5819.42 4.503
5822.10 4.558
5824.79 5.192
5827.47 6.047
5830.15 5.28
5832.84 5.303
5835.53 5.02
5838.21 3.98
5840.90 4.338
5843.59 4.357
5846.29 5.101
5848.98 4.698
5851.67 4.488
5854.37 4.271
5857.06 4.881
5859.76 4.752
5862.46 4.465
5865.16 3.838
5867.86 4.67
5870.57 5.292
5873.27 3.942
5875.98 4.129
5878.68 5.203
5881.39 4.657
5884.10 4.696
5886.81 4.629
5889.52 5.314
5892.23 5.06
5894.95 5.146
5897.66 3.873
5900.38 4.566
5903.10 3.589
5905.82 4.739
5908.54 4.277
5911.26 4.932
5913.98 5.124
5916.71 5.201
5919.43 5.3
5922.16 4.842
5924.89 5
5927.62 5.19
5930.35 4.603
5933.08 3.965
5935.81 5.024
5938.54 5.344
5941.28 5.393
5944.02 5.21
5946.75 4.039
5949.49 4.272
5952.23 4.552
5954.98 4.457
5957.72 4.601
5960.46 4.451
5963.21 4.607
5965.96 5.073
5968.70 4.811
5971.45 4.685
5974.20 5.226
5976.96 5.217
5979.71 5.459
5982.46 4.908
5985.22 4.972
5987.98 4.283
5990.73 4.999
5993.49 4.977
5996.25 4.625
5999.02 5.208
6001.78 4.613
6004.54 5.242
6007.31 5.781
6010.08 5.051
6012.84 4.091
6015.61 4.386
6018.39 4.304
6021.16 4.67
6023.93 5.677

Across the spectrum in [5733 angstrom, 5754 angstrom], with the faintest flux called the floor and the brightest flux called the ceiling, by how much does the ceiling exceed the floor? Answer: 0.87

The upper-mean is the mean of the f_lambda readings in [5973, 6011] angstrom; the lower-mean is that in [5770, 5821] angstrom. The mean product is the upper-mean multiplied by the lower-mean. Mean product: 25.9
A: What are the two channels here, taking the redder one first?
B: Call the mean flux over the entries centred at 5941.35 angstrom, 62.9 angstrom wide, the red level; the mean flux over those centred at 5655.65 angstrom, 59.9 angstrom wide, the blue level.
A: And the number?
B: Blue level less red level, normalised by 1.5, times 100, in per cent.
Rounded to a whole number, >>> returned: 94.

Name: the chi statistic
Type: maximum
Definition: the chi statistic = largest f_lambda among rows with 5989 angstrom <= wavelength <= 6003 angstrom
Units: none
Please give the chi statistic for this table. 5.208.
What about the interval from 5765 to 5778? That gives 5.934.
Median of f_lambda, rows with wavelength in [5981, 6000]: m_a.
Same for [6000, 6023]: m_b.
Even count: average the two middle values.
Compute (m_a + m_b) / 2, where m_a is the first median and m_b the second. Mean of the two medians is 4.81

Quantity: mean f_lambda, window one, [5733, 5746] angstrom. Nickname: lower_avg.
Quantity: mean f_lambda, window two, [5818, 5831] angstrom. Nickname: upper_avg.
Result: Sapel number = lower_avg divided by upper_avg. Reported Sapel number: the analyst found 1.09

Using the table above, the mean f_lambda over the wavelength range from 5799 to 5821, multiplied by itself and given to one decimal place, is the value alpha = 25.8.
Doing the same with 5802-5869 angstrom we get 23.4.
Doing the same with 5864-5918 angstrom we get 21.6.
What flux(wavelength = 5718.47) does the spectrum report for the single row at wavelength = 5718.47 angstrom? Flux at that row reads 5.297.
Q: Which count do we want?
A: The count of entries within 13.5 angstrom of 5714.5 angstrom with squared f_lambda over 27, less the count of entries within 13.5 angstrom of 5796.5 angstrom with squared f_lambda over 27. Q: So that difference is 3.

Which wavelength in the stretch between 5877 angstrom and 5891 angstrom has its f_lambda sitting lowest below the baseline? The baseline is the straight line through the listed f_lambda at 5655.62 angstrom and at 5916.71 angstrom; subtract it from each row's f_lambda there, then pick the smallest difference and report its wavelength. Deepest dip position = 5881.39 angstrom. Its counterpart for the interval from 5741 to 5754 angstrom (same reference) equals 5747.51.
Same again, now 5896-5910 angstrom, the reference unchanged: 5903.10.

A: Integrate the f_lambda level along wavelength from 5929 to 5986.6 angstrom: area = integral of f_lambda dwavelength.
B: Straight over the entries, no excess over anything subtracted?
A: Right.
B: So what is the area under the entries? 277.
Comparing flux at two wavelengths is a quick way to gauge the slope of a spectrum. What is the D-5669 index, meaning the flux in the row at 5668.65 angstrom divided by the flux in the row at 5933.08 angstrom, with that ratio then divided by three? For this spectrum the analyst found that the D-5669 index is 0.47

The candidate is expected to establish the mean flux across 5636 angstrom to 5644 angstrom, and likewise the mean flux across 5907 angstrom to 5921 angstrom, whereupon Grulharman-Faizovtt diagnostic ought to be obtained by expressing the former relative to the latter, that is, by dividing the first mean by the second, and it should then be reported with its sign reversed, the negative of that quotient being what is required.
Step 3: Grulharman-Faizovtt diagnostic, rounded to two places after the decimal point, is -1.07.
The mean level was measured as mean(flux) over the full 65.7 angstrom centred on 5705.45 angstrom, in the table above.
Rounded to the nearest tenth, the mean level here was 5.4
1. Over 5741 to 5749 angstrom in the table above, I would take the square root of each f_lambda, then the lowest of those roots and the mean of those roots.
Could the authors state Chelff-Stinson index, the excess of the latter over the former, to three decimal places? 0.077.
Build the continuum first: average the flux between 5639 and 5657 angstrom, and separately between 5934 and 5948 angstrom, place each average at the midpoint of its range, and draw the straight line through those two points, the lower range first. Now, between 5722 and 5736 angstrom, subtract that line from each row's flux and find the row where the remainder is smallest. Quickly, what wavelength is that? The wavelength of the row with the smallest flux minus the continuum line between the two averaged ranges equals 5729.02 angstrom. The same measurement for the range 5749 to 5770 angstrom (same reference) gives 5755.46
